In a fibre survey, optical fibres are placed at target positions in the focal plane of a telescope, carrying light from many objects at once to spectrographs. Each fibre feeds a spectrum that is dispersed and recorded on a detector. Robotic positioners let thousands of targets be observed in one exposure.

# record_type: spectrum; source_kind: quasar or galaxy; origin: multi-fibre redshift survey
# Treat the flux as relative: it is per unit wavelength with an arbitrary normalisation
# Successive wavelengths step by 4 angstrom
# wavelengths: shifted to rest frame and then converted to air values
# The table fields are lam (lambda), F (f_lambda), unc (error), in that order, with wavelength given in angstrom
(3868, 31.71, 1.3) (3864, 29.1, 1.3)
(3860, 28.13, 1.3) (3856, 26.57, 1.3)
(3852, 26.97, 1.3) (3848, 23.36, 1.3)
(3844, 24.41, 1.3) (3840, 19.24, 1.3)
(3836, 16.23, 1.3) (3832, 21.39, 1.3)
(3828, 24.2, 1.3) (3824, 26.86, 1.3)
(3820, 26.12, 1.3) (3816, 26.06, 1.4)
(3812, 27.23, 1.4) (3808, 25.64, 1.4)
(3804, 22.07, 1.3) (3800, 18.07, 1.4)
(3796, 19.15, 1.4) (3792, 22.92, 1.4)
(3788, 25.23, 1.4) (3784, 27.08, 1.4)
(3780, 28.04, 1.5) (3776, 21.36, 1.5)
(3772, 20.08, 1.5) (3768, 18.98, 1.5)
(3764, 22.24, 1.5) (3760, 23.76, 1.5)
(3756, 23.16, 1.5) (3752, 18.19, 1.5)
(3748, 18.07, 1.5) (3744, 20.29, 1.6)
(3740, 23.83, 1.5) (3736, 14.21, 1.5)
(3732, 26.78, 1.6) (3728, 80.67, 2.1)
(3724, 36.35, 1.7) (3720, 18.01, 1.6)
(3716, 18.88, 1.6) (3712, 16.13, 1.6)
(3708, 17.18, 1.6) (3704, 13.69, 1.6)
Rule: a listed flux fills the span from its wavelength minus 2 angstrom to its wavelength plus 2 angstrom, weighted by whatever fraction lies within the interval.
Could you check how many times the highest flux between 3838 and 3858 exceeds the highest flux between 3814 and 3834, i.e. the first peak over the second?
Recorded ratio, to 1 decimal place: 1.0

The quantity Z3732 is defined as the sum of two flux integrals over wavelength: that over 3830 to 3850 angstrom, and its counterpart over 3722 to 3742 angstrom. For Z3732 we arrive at 1146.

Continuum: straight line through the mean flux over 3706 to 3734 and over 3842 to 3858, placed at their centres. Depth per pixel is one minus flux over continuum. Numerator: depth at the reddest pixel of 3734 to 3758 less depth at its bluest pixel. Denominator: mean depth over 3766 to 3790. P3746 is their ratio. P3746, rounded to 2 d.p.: -1.91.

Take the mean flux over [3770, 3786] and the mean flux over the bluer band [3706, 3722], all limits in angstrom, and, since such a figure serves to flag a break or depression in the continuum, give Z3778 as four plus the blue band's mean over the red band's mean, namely 4.7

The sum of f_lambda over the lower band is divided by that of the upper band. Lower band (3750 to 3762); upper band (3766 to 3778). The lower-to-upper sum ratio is 1.08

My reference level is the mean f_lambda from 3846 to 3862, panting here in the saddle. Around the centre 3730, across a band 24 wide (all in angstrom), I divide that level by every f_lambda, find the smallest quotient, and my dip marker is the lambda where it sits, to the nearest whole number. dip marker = 3728 angstrom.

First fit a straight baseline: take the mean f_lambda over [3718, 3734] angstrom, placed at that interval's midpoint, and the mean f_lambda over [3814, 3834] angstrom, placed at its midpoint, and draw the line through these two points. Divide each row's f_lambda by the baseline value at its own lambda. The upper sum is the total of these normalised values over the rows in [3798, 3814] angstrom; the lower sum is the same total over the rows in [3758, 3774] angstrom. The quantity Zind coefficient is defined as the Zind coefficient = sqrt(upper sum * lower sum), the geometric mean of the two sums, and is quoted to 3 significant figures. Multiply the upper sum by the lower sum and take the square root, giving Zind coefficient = 2.89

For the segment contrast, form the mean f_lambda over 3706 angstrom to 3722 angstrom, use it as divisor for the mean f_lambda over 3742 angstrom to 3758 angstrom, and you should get 1.1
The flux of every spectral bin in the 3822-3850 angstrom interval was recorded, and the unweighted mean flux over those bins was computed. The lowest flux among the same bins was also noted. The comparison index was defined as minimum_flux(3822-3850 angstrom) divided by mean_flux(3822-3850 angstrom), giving 0.73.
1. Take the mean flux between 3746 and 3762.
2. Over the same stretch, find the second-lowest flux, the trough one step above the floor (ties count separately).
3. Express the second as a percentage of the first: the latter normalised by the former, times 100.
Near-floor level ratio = 87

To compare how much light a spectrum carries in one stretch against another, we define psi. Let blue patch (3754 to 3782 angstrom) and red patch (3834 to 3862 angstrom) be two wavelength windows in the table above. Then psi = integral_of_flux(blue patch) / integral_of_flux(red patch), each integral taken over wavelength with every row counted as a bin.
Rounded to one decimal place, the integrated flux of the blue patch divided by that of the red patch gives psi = 1.0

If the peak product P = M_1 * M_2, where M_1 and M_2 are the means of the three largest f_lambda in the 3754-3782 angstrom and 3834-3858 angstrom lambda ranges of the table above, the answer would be 649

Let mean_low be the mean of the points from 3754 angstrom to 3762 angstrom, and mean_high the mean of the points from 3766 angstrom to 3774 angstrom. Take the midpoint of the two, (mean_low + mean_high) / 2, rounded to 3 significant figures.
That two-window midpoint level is 21.5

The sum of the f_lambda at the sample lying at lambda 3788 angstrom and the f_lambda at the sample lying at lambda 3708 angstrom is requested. 42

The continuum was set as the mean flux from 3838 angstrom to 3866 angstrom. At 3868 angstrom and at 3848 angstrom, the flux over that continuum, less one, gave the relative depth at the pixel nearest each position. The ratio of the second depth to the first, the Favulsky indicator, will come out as -0.3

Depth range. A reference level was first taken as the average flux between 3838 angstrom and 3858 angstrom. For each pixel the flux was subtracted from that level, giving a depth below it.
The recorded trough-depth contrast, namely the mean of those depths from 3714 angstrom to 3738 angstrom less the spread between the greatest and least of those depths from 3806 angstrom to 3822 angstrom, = -10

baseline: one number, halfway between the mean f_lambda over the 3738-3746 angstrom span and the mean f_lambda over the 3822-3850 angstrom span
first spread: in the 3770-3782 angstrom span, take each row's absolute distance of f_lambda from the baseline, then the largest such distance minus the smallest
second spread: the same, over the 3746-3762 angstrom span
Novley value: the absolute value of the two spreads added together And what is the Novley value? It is 8.2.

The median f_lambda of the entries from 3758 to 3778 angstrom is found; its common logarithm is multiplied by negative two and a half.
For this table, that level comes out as -3.32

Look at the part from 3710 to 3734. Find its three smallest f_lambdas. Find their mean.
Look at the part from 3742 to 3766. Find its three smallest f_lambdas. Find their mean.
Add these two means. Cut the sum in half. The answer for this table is 18.3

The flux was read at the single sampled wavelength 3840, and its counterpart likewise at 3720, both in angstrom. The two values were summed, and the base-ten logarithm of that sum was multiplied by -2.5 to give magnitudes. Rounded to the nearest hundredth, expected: -3.93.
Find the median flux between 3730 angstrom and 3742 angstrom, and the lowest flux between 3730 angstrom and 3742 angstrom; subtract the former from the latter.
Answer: -10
